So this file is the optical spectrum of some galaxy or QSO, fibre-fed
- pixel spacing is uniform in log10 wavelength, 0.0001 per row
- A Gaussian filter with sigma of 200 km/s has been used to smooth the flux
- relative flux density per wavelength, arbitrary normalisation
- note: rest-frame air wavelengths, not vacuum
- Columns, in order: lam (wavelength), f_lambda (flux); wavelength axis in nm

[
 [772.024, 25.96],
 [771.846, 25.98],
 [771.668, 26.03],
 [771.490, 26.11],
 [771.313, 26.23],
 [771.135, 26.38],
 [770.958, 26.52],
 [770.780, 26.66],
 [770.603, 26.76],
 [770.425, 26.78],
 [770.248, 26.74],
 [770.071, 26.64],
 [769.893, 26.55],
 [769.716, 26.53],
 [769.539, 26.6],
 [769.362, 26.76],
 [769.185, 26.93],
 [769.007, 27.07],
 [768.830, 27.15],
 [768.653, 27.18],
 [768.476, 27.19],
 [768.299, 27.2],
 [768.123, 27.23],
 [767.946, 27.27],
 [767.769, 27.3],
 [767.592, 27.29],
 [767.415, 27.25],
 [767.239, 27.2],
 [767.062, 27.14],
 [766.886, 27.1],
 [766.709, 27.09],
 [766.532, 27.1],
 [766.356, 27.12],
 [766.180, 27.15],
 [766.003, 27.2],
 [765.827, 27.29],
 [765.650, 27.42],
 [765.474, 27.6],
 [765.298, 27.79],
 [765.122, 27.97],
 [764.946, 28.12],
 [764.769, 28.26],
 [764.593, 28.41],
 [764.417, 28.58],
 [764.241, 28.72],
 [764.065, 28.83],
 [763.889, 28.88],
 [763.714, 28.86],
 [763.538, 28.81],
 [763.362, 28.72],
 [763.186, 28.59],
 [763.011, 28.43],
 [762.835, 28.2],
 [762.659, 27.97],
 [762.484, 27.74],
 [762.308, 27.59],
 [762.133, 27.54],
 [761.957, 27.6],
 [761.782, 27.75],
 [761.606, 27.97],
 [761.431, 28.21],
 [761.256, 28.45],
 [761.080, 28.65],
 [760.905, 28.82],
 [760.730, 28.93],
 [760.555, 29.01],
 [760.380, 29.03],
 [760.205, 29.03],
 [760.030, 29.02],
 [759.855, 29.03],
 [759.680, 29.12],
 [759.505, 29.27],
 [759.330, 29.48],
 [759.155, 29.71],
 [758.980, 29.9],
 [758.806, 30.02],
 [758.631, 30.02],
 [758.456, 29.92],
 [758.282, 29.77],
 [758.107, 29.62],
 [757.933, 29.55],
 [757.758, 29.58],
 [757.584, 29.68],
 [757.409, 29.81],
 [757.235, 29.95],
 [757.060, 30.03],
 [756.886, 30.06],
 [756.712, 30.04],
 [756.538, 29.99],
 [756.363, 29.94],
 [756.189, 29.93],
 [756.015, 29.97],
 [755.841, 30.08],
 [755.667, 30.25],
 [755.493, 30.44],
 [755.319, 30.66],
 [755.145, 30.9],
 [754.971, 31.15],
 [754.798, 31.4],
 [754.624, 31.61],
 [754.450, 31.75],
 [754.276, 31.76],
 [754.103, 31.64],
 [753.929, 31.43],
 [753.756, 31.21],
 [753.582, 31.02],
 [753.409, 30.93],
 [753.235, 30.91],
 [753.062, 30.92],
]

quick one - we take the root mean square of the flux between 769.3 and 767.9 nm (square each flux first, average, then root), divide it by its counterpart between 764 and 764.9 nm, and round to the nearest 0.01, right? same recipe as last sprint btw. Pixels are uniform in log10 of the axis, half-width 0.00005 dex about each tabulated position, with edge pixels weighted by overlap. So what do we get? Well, 0.95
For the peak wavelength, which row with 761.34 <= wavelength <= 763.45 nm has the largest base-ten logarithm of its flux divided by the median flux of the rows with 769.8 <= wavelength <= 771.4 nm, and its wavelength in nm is 763.362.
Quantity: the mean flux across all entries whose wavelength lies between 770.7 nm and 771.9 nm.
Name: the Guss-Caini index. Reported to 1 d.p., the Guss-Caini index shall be 26.3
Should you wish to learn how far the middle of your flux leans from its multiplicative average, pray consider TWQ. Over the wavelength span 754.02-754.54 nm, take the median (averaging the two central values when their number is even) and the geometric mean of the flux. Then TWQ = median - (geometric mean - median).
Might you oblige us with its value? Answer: 31.8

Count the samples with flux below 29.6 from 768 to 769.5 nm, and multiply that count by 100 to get 800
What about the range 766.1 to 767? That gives 500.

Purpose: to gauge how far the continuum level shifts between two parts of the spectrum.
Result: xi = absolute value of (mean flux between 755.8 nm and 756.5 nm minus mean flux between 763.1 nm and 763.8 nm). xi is 1.23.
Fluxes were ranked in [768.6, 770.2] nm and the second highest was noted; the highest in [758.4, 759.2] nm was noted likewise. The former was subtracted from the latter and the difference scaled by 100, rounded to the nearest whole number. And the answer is 287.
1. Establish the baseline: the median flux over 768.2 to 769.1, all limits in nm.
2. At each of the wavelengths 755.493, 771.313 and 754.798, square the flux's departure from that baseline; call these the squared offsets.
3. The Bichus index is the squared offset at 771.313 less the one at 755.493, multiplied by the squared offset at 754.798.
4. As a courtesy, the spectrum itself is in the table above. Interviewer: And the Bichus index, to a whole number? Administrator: -173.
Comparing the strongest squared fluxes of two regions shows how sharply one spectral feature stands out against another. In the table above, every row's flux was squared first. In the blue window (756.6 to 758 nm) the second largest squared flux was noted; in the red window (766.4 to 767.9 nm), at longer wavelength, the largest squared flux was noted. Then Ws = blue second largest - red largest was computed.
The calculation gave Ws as 157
